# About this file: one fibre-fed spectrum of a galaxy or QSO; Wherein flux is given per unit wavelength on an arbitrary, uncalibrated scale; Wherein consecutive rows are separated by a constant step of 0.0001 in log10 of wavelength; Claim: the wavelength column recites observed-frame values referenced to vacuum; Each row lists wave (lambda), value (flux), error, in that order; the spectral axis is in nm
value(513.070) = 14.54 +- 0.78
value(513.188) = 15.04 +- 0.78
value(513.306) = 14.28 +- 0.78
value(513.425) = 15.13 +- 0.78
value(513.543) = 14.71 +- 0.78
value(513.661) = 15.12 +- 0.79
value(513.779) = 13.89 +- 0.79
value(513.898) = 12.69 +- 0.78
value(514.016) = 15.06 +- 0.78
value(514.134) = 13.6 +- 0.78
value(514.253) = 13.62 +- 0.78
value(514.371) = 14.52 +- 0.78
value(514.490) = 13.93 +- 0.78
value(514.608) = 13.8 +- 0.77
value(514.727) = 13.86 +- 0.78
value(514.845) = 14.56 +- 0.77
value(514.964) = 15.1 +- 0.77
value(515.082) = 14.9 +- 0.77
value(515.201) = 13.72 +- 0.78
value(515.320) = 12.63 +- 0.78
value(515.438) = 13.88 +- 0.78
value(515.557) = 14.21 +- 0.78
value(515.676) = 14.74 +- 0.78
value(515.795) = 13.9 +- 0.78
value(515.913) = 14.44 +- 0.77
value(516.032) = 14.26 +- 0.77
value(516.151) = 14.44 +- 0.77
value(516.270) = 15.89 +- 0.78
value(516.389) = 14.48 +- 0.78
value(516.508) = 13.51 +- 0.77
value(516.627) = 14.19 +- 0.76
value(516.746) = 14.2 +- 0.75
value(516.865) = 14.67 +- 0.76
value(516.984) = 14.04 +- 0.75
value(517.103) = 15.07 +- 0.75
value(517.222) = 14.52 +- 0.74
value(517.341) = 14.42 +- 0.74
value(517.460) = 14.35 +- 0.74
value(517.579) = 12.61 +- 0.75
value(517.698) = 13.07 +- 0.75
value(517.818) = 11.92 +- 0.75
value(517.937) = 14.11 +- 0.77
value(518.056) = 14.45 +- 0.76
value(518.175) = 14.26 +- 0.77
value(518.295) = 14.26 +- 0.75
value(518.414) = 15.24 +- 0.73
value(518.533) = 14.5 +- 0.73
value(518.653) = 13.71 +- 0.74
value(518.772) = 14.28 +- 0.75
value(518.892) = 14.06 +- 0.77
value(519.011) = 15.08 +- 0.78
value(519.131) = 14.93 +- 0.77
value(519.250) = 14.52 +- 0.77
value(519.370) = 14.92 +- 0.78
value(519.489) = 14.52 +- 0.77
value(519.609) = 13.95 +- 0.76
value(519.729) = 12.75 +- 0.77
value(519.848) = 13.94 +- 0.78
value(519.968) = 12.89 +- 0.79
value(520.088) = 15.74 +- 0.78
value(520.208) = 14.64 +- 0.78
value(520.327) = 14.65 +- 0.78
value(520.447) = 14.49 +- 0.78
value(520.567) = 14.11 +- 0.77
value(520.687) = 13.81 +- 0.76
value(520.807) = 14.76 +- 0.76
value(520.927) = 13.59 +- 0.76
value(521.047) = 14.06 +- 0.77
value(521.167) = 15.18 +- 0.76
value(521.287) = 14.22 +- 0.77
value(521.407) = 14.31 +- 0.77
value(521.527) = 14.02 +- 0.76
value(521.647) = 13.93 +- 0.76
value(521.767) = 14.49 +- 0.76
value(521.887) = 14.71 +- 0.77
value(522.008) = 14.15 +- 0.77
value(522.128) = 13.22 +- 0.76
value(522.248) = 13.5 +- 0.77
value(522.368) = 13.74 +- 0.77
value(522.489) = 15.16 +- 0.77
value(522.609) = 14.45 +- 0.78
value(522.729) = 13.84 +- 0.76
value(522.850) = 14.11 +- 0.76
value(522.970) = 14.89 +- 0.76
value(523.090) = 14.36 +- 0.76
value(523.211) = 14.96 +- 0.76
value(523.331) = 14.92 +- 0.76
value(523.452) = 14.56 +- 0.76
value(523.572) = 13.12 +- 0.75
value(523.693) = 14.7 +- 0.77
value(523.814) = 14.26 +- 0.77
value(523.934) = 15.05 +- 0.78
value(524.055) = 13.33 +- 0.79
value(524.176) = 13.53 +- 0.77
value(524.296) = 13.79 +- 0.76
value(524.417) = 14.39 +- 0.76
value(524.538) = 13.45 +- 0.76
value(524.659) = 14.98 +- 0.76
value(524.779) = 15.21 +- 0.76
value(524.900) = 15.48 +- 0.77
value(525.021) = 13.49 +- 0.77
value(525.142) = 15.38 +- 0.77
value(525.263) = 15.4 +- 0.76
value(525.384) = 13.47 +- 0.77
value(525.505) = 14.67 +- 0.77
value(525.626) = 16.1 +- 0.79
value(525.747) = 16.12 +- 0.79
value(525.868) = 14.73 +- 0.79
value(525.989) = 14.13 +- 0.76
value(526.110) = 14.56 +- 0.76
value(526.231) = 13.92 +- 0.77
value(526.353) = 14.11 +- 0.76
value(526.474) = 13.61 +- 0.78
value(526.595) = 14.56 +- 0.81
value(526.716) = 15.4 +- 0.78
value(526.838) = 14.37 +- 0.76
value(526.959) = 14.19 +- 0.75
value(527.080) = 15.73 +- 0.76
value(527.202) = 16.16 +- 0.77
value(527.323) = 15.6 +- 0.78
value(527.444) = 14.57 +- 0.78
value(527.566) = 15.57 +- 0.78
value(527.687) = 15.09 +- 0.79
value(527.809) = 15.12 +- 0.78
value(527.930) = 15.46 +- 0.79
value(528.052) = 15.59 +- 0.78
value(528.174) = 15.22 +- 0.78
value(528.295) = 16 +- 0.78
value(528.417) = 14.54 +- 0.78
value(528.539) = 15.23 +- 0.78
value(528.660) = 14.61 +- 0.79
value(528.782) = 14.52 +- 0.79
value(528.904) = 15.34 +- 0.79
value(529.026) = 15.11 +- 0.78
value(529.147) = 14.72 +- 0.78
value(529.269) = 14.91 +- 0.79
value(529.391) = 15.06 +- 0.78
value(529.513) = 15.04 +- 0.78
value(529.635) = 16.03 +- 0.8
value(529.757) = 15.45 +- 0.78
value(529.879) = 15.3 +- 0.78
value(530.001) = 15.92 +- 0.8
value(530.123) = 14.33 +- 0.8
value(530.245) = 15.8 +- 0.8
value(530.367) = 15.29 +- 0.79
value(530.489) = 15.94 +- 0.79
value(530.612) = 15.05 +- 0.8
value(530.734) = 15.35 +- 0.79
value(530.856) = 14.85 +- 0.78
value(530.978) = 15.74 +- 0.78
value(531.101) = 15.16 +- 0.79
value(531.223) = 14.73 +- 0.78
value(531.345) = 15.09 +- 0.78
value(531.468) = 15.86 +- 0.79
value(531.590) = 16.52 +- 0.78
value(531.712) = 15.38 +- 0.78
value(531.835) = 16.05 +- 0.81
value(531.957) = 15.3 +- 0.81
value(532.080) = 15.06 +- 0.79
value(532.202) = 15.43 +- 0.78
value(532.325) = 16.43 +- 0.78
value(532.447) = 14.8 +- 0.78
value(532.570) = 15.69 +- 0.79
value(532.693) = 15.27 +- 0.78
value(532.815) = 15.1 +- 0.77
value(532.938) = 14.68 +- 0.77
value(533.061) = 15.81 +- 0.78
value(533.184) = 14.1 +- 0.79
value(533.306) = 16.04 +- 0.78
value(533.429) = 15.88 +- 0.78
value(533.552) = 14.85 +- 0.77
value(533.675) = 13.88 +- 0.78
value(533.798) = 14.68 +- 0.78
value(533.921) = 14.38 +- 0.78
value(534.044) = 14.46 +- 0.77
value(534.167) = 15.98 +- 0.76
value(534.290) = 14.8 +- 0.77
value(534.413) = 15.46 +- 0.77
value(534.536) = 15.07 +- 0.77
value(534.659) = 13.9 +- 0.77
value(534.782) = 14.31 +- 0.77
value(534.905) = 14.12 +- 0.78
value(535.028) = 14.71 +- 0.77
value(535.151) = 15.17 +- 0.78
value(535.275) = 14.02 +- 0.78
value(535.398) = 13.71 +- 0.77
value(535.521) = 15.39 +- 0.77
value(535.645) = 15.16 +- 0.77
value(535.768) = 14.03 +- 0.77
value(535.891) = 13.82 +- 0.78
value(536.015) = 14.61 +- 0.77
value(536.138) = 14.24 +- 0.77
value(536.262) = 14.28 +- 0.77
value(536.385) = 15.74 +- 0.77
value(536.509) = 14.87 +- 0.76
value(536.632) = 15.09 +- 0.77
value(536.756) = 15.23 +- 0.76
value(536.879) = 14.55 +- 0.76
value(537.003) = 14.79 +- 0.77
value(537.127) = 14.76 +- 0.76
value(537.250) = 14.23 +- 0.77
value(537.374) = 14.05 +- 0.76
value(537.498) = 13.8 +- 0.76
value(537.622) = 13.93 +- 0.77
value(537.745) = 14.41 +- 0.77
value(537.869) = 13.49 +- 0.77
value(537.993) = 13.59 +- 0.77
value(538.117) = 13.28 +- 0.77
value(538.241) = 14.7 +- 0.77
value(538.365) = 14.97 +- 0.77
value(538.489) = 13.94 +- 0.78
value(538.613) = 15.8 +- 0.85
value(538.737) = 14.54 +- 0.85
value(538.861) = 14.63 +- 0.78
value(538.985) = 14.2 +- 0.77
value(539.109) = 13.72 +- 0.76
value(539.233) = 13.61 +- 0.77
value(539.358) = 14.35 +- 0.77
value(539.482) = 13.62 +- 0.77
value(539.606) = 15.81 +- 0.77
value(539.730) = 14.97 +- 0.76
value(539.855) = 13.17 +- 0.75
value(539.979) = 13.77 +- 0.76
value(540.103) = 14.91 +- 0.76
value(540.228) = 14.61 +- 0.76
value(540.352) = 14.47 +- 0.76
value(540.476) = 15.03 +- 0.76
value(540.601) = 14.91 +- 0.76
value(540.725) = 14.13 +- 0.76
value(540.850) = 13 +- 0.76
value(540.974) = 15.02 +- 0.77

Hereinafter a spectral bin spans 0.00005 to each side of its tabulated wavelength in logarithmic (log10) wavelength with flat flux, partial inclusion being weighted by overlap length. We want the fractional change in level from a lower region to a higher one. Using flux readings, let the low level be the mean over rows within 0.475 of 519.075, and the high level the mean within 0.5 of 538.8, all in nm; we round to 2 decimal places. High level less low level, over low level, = -0.01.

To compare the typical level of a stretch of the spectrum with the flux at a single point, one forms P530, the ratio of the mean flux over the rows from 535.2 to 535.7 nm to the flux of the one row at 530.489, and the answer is 0.91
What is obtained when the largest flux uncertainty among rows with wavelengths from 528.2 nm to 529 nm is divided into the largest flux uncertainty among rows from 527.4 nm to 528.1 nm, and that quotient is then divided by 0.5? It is 2.00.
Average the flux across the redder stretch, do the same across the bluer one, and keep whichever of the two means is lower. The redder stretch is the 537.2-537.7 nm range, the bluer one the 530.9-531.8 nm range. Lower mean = 14.0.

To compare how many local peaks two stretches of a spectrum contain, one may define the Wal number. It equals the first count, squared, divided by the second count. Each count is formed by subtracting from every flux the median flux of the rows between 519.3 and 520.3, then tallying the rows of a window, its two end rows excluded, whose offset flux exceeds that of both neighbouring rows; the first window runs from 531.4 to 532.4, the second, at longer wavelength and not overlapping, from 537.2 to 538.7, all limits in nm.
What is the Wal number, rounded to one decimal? 1.3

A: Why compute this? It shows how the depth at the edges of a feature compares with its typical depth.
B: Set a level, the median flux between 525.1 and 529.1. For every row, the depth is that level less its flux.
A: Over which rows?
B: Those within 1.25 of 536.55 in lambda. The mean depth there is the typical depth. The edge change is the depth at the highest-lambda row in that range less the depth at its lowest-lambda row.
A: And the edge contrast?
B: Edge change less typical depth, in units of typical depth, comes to -2.2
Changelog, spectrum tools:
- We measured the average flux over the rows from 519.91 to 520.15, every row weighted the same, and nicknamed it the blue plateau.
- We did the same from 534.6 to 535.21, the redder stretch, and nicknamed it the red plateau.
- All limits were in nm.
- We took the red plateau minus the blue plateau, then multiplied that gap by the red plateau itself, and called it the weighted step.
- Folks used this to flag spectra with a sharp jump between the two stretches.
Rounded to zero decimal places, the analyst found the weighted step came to 2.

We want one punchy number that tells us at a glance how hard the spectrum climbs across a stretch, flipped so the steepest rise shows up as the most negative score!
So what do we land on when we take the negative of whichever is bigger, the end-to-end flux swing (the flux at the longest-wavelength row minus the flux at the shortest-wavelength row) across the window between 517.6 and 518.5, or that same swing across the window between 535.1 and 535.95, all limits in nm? -2.17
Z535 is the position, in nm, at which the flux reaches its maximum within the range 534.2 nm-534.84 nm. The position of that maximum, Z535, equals 534.413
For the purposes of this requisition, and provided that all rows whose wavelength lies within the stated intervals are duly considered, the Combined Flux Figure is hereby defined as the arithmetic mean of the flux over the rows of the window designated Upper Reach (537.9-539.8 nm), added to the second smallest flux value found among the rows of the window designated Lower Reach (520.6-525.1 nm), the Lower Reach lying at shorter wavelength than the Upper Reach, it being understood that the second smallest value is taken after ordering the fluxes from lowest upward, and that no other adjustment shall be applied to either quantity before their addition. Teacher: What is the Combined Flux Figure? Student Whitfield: 27.6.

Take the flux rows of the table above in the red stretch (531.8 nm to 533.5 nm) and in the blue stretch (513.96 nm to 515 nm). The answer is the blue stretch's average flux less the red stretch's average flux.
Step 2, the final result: -1.2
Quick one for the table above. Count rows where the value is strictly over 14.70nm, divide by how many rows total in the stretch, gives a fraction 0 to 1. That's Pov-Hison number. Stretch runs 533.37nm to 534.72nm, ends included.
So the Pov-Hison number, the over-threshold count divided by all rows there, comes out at 0.55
